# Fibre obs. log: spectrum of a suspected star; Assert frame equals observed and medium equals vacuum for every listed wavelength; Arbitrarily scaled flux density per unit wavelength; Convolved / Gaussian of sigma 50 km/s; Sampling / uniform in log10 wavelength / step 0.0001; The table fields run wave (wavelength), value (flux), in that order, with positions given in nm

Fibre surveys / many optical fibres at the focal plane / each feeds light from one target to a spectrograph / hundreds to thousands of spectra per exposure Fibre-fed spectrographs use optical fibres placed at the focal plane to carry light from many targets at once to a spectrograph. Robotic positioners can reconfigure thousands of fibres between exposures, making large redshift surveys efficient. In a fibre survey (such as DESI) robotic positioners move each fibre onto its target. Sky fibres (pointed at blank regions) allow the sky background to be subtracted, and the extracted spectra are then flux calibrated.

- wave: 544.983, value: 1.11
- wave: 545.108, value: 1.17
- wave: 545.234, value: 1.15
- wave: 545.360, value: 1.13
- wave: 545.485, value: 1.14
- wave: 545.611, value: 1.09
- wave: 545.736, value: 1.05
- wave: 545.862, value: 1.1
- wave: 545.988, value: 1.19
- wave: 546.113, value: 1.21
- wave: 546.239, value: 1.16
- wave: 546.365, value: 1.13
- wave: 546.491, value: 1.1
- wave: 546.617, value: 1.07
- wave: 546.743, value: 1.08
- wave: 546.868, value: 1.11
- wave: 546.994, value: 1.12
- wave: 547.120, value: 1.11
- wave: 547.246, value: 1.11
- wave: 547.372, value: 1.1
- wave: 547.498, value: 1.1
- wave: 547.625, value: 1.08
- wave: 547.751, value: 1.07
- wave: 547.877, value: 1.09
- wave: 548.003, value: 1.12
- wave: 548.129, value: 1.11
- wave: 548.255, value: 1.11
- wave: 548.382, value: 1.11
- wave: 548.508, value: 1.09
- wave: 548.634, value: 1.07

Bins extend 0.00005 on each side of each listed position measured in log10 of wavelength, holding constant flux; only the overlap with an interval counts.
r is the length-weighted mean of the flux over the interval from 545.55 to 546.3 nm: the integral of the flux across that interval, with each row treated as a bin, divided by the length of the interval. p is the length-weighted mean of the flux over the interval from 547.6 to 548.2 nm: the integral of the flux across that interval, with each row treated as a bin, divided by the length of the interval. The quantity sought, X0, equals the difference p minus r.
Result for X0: -0.038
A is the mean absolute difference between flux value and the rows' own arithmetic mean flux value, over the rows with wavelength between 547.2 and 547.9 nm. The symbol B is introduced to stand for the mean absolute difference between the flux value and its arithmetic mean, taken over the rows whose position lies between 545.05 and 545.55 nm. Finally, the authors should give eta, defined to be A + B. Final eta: 0.024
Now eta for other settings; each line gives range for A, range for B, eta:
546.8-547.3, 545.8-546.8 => 0.046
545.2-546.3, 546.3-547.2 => 0.055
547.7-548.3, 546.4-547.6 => 0.027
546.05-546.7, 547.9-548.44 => 0.045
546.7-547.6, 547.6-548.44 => 0.025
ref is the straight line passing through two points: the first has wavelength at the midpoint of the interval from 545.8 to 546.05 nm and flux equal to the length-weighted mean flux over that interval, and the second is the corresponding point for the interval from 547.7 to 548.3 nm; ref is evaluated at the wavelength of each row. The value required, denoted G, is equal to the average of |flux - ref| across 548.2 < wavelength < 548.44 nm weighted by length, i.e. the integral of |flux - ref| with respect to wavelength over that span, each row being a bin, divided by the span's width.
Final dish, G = 0.015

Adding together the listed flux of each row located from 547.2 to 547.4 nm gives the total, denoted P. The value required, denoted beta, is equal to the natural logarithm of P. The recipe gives 0.793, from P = 2.21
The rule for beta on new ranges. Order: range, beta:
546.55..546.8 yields 0.765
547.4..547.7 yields 0.779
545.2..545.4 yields 0.824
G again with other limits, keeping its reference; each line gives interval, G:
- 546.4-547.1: 0.029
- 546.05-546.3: 0.047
